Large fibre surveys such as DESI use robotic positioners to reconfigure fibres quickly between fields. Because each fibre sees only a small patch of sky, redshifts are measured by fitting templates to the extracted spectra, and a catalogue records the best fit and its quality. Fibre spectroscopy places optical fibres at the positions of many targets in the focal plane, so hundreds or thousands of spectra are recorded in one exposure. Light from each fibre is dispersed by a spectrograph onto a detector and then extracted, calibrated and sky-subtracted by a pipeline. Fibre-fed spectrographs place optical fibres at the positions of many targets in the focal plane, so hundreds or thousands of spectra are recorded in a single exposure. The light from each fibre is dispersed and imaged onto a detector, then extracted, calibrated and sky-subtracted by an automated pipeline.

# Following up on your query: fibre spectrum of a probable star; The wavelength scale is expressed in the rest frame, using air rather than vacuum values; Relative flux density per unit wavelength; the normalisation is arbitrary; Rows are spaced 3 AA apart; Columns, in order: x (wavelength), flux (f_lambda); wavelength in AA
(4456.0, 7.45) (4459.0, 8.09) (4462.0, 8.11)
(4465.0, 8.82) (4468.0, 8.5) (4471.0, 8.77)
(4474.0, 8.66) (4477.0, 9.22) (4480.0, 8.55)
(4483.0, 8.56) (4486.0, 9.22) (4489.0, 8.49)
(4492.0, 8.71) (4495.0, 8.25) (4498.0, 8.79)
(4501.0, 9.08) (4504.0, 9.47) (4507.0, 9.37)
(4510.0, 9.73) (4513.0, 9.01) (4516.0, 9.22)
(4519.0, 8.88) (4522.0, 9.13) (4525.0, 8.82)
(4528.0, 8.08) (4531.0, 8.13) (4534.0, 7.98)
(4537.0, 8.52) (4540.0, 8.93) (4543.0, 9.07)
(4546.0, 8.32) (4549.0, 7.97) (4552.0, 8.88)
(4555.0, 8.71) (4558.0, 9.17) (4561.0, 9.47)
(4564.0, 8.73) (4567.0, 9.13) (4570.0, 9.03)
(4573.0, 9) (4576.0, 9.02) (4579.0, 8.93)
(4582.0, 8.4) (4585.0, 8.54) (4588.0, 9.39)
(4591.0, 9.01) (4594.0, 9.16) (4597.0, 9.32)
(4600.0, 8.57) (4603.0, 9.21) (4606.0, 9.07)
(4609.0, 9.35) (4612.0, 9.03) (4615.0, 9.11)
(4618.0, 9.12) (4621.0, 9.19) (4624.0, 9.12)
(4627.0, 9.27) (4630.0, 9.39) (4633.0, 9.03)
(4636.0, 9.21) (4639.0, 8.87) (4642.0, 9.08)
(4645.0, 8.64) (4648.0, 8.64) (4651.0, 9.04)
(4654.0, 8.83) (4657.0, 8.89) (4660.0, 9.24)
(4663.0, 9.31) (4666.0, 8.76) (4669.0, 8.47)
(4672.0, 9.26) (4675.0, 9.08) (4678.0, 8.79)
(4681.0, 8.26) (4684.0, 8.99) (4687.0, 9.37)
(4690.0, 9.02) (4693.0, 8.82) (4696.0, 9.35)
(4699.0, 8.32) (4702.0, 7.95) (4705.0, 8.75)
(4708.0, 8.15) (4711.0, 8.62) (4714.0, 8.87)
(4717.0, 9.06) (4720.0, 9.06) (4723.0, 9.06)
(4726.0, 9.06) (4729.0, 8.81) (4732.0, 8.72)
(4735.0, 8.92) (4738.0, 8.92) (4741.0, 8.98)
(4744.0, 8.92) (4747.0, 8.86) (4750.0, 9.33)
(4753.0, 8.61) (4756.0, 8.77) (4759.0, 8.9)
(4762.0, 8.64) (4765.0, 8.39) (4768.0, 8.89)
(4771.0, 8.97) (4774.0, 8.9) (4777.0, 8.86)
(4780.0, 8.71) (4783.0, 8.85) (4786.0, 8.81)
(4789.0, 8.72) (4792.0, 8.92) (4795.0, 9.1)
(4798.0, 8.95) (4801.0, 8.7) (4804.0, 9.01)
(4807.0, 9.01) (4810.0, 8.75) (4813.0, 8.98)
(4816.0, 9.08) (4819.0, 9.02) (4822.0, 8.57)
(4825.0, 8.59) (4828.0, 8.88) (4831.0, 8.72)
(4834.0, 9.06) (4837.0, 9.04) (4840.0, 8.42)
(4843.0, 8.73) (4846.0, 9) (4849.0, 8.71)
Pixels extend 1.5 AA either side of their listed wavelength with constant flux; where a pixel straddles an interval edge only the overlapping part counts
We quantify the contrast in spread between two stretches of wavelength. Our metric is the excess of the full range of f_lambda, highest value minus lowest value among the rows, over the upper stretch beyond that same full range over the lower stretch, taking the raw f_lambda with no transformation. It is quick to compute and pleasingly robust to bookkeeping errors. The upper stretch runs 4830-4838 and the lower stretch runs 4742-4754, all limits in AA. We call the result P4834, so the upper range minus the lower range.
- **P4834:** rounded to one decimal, -0.4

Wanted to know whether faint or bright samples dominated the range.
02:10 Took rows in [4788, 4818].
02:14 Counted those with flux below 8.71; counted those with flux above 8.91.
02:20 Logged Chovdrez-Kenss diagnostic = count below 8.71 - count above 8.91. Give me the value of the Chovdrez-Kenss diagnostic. -6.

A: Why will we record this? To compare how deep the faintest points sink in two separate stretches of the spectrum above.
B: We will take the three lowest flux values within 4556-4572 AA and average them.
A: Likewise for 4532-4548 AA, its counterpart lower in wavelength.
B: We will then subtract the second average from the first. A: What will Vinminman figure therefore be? 0.69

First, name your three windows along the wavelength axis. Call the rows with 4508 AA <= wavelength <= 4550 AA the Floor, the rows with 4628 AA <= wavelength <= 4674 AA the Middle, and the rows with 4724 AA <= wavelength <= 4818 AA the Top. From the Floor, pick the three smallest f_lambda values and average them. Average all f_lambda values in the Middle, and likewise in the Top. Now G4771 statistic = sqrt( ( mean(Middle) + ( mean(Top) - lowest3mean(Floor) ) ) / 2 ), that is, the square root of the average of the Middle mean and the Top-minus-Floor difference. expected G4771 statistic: 2.22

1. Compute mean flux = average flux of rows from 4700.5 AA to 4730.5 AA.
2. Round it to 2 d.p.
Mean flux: 8.74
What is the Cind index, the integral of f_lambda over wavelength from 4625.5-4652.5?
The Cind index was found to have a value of 244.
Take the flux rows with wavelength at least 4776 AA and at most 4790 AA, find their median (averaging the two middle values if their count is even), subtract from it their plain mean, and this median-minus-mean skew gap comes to 0.020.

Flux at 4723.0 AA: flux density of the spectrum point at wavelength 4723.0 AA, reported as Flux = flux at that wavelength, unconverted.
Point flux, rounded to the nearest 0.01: 9.06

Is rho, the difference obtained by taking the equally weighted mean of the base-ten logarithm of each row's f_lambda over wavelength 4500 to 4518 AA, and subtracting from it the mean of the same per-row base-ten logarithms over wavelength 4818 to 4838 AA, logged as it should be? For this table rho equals 0.023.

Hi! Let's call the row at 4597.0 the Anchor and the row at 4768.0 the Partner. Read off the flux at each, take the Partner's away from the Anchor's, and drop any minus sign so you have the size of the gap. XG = 0.43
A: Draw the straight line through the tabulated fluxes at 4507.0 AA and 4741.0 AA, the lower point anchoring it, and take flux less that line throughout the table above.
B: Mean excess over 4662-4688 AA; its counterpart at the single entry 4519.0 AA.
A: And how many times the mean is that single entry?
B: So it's 3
